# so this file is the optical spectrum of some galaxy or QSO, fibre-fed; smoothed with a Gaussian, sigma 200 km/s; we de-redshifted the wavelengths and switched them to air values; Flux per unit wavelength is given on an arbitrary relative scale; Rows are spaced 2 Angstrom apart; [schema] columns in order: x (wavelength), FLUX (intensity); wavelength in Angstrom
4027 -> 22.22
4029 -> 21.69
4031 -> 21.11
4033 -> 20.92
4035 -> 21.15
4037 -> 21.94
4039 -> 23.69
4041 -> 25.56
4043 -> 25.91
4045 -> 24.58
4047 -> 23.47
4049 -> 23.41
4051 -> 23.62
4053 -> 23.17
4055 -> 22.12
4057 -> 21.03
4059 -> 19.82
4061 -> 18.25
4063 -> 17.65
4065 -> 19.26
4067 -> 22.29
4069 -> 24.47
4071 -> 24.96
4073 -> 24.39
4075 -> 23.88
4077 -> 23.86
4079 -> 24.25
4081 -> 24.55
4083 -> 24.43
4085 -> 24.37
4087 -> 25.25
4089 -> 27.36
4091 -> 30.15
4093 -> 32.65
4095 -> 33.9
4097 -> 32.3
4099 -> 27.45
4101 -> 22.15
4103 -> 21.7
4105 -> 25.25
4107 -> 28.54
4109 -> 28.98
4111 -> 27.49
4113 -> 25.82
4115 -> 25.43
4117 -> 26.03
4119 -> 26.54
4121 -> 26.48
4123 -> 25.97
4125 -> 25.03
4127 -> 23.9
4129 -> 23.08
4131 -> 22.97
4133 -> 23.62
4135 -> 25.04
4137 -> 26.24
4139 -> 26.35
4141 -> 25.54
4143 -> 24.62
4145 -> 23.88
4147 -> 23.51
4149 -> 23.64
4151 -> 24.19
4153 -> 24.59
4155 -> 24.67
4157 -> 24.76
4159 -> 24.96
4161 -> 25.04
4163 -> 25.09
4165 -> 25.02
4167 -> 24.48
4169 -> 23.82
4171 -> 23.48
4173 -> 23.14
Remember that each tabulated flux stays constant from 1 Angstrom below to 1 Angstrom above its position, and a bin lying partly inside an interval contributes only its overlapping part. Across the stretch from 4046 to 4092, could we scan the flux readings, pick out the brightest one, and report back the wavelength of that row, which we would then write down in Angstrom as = 4091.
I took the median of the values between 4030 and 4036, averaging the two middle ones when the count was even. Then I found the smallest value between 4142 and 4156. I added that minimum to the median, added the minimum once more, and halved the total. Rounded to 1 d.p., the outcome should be 34.1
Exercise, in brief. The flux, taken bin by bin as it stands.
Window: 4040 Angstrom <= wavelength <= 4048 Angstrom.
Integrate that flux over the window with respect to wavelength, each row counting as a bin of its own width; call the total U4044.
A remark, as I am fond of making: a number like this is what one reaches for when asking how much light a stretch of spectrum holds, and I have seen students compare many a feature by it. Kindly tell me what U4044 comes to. 199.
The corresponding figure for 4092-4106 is 391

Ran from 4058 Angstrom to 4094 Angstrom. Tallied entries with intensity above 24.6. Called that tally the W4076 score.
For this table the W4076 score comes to 5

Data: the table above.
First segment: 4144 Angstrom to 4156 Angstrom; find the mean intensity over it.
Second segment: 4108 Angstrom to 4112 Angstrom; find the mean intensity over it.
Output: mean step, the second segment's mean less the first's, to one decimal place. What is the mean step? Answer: 4.2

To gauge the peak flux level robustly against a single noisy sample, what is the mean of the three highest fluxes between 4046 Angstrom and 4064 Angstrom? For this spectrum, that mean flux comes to 23.5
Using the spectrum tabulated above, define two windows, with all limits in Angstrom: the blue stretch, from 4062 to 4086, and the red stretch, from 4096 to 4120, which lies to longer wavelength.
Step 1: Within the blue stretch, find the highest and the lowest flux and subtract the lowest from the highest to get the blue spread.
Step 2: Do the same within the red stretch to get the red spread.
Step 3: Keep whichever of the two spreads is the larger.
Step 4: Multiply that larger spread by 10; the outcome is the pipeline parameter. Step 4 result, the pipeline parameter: 106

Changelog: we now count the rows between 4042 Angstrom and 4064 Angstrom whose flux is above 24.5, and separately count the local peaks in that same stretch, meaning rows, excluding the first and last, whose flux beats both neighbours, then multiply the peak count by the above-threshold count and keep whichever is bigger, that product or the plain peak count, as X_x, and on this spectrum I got 2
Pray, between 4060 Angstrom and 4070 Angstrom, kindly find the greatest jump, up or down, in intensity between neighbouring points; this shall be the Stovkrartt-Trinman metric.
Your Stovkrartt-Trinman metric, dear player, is 3.0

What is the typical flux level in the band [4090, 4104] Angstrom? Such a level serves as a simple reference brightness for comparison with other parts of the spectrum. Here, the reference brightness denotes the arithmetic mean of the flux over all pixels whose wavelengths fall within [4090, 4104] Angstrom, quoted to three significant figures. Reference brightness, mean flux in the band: 28.6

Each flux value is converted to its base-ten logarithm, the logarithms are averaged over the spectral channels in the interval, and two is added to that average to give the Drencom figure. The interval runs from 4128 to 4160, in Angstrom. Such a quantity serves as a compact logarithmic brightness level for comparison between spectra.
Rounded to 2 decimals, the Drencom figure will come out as 3.39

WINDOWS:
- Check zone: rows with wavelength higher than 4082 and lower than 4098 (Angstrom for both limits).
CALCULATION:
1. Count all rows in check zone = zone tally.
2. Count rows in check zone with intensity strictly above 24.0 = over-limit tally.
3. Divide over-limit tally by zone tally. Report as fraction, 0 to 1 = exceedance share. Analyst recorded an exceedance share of 1.00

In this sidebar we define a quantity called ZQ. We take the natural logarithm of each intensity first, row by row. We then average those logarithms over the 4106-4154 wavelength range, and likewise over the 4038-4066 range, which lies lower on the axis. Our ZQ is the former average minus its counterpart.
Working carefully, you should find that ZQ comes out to 0.13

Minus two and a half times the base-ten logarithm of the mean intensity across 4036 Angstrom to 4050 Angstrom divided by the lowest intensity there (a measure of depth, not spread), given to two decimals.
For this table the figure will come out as -0.10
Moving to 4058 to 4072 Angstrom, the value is -0.19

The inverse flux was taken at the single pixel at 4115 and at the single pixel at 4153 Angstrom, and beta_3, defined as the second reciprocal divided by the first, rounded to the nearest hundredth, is 1.03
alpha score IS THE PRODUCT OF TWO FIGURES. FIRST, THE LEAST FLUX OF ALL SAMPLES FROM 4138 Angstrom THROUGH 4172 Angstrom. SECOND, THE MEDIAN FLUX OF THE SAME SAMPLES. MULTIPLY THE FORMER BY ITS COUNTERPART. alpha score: 578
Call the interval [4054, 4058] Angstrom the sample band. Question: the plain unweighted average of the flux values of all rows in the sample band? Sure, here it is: 21.6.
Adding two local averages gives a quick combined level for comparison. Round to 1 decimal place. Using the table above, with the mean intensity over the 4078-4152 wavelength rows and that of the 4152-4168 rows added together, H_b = 50.7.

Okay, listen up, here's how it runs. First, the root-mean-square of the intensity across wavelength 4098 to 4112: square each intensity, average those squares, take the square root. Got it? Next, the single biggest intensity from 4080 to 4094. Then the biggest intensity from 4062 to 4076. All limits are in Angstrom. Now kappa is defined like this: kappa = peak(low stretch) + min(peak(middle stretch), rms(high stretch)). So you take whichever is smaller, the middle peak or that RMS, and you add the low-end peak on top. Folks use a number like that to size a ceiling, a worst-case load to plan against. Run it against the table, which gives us 51.0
